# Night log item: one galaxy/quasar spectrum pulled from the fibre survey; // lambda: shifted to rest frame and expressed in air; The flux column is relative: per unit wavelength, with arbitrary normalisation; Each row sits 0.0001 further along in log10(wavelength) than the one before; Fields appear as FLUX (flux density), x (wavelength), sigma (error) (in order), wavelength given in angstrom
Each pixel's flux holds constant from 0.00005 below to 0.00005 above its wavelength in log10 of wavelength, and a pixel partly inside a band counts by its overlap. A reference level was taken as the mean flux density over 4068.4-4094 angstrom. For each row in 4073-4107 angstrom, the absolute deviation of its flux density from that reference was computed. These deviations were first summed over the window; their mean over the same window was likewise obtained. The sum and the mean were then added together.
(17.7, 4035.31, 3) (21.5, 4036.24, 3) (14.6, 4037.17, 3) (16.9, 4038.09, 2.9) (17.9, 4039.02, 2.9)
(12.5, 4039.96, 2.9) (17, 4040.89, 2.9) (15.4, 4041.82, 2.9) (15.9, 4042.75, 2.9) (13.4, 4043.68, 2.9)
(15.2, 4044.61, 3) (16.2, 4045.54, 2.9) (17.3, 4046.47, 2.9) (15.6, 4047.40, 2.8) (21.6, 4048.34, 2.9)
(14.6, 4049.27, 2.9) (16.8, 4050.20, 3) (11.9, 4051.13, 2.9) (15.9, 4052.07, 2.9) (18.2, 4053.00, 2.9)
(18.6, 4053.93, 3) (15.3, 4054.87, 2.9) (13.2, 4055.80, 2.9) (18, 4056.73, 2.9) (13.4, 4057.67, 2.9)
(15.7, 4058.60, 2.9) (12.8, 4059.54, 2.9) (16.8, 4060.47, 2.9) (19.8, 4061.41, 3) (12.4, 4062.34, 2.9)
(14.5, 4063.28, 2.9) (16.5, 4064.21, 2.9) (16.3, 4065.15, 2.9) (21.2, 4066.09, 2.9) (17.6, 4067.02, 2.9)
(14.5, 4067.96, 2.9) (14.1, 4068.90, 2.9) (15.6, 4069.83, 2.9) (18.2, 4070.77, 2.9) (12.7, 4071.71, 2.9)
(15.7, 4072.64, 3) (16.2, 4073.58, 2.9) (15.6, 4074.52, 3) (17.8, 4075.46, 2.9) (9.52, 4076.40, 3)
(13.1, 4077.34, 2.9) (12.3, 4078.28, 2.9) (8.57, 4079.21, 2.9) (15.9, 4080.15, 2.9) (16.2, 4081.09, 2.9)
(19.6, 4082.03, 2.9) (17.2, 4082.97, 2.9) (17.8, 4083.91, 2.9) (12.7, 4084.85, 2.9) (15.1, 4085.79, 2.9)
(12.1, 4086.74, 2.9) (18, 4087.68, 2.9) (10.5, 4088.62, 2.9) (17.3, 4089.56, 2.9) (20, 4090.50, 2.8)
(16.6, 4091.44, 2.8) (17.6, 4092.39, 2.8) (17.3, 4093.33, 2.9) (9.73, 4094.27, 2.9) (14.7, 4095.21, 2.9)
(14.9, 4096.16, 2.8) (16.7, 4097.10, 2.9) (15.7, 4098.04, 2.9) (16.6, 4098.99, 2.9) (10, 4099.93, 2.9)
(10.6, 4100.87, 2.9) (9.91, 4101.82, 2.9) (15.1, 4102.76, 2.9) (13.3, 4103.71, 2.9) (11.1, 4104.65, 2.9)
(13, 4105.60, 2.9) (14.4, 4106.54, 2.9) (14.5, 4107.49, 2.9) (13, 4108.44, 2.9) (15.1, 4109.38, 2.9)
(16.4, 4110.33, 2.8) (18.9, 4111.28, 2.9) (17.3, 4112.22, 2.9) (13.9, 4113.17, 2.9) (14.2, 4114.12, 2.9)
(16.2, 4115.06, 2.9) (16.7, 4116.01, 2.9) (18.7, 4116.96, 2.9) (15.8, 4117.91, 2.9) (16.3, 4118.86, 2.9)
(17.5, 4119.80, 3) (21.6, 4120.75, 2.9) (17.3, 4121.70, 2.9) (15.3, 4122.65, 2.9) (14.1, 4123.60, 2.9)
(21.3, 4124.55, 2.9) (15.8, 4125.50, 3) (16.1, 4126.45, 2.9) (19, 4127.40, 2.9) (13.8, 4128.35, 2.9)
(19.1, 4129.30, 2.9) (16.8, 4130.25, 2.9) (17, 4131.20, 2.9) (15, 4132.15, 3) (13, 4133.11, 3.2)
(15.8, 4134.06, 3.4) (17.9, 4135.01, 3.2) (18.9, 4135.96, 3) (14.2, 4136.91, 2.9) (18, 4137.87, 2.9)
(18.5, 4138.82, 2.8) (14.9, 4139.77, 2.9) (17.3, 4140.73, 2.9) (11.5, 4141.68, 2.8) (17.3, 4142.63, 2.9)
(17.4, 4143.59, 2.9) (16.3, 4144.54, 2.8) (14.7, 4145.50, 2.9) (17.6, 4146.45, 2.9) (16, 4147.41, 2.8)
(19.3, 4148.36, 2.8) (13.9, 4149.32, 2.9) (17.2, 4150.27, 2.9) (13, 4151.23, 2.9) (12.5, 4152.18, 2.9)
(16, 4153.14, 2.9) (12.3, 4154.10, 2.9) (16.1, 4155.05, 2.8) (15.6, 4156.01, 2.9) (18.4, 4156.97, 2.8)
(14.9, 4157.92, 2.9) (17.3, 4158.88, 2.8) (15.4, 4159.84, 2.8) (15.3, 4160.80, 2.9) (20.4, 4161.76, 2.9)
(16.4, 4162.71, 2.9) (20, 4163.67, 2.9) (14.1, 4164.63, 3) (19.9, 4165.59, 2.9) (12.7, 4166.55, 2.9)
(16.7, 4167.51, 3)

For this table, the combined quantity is 95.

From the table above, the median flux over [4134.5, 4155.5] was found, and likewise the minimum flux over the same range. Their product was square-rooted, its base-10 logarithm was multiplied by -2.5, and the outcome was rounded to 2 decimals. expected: -2.84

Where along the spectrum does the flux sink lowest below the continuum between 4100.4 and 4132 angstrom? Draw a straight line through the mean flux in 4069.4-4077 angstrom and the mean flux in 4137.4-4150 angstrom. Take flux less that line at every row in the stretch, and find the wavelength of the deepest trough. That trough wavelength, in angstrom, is 4101.82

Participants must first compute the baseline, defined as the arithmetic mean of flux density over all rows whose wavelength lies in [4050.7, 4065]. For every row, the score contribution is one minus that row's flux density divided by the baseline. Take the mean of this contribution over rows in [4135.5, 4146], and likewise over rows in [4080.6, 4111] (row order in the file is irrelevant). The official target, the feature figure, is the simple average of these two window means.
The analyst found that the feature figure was 0.001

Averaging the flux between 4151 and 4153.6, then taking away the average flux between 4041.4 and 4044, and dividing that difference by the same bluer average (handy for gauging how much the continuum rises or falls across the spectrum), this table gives -0.072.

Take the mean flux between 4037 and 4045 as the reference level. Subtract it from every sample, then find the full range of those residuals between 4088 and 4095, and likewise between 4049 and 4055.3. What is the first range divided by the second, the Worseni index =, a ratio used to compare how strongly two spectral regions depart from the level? 1.5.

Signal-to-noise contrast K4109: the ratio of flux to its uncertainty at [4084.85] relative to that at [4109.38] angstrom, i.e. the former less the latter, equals -0.8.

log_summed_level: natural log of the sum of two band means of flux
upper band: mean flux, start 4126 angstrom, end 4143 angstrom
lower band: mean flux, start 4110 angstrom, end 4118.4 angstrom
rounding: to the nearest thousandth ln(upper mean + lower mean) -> 3.490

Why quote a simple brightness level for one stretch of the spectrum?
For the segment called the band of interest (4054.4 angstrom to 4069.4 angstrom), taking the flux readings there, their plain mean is 15.76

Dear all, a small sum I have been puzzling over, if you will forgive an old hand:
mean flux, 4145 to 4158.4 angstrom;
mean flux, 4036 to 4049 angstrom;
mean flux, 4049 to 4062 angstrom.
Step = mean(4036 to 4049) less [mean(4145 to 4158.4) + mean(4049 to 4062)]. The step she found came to -15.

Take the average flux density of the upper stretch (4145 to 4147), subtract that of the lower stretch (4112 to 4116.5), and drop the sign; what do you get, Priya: 0.5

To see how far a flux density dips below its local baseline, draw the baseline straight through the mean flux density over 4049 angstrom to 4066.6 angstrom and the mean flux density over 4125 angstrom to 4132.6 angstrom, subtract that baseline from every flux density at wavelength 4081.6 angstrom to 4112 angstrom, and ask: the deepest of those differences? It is -6.5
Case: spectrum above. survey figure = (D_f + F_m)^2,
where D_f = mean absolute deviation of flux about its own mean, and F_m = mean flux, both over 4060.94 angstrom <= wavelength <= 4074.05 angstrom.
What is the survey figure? 323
